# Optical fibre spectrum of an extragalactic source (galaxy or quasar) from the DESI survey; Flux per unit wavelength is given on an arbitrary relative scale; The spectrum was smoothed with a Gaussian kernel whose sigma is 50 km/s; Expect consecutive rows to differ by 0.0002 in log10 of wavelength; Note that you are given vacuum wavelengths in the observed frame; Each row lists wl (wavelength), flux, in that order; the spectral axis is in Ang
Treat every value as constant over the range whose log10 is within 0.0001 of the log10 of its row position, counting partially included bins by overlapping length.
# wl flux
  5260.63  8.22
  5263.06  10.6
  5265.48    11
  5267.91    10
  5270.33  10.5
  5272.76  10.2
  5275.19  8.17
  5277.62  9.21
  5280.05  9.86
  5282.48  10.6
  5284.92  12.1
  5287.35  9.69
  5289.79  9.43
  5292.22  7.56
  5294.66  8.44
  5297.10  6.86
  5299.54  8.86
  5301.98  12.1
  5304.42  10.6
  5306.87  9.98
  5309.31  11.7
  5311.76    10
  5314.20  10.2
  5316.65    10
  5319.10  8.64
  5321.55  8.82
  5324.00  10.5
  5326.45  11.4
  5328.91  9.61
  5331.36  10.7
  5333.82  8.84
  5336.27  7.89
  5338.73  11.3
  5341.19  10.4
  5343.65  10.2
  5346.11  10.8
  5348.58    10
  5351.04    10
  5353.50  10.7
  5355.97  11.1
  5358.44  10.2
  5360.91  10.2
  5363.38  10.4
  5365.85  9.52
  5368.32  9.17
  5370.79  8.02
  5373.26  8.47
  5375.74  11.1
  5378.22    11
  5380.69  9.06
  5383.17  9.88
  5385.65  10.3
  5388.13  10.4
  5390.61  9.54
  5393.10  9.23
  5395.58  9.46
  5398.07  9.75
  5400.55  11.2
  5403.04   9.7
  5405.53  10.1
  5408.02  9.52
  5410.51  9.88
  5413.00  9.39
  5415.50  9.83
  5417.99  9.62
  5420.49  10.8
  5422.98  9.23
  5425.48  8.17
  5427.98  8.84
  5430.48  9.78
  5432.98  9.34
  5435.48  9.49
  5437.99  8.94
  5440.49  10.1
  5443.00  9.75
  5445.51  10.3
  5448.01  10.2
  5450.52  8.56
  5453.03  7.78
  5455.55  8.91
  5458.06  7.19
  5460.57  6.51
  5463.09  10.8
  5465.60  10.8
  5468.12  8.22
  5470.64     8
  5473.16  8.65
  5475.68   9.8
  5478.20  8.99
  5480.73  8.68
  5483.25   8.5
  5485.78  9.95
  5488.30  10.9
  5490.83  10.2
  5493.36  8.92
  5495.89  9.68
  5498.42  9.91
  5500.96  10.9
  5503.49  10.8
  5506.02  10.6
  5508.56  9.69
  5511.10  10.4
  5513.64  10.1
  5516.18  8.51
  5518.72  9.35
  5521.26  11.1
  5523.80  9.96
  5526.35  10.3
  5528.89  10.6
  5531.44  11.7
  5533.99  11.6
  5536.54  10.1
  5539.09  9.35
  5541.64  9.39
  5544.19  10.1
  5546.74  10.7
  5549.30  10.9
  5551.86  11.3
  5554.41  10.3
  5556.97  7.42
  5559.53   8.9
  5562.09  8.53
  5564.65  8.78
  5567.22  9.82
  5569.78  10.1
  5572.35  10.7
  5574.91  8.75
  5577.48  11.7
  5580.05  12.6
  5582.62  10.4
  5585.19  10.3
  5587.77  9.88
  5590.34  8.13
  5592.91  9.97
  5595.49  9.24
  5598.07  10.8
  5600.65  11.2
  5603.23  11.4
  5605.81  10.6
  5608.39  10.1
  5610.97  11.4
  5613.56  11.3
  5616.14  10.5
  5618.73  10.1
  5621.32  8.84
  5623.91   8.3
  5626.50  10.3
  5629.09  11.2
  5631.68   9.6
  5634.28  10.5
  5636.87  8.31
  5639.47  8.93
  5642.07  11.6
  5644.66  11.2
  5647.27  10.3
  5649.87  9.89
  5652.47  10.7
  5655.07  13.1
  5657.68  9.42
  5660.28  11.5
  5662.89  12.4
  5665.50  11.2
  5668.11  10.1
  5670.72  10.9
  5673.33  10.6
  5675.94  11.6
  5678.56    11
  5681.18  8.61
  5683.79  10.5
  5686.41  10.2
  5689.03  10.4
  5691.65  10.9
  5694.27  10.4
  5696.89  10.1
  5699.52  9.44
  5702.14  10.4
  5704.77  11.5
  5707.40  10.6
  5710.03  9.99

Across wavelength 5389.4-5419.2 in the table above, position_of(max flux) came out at 5400.55 Ang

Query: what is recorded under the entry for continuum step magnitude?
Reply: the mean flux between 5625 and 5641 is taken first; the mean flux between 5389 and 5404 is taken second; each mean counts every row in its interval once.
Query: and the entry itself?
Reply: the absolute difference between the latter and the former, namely 0.0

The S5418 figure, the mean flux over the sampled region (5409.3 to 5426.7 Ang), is 9.6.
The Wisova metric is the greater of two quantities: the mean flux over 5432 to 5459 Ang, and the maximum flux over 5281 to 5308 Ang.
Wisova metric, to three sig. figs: 12.1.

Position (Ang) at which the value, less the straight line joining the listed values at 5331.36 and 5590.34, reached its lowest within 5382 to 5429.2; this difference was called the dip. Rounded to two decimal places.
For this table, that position 5425.48 Ang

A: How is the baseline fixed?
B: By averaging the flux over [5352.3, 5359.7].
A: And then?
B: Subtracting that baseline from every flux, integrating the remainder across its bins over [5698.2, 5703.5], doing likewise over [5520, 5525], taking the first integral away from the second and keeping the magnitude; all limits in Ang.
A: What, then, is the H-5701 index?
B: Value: 3.2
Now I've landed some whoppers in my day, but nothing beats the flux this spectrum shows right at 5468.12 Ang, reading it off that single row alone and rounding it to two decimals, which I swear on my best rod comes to 8.22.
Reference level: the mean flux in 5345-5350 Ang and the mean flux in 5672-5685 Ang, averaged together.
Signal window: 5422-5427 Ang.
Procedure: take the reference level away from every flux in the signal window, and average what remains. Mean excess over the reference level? -1.7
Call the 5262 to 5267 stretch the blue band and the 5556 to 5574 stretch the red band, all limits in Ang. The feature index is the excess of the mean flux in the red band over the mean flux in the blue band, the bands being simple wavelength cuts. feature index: -1.6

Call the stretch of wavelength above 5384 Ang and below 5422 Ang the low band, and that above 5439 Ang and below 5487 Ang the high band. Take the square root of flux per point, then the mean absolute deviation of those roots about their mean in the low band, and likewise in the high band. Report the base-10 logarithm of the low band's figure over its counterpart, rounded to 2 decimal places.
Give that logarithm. -0.39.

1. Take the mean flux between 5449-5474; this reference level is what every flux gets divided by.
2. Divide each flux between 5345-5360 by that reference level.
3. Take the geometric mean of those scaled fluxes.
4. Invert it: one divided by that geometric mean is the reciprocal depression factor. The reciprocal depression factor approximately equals 0.82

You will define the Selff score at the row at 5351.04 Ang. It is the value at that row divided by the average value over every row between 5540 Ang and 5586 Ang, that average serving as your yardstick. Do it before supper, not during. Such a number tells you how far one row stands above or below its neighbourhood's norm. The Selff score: 1.00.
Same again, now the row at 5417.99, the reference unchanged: 0.96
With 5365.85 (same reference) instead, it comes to 0.95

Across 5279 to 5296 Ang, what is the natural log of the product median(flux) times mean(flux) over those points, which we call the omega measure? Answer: 4.54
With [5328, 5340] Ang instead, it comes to 4.53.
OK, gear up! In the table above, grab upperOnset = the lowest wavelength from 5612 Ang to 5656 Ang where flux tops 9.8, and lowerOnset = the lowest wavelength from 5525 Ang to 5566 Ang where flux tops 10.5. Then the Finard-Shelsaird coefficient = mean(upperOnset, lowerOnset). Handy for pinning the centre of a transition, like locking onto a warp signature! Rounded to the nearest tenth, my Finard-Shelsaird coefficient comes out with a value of 5571.2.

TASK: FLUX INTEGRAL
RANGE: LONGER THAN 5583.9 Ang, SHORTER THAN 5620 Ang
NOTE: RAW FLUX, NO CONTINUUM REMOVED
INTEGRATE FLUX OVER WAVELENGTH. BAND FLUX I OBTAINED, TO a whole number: 374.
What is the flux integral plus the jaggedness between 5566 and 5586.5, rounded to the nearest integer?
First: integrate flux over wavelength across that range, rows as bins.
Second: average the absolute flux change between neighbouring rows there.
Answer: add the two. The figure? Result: 218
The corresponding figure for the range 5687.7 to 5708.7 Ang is 220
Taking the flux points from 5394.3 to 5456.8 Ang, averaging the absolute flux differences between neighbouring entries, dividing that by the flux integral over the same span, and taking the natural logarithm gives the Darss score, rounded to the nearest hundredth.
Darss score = -6.68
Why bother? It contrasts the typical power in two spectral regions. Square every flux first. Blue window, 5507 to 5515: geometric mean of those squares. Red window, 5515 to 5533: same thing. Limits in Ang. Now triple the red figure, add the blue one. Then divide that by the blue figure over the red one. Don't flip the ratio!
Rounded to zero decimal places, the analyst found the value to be 420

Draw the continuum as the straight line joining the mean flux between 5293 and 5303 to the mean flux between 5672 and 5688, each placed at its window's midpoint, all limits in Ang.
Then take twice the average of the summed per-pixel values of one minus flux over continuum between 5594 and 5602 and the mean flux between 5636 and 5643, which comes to 9.5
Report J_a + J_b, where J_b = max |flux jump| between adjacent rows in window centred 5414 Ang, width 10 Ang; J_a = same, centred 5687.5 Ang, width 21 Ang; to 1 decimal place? 2.9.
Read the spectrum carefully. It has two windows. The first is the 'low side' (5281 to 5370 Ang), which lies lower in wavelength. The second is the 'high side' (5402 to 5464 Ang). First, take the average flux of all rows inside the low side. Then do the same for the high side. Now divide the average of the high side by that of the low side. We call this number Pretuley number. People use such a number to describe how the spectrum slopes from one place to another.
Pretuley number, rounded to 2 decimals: 0.93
